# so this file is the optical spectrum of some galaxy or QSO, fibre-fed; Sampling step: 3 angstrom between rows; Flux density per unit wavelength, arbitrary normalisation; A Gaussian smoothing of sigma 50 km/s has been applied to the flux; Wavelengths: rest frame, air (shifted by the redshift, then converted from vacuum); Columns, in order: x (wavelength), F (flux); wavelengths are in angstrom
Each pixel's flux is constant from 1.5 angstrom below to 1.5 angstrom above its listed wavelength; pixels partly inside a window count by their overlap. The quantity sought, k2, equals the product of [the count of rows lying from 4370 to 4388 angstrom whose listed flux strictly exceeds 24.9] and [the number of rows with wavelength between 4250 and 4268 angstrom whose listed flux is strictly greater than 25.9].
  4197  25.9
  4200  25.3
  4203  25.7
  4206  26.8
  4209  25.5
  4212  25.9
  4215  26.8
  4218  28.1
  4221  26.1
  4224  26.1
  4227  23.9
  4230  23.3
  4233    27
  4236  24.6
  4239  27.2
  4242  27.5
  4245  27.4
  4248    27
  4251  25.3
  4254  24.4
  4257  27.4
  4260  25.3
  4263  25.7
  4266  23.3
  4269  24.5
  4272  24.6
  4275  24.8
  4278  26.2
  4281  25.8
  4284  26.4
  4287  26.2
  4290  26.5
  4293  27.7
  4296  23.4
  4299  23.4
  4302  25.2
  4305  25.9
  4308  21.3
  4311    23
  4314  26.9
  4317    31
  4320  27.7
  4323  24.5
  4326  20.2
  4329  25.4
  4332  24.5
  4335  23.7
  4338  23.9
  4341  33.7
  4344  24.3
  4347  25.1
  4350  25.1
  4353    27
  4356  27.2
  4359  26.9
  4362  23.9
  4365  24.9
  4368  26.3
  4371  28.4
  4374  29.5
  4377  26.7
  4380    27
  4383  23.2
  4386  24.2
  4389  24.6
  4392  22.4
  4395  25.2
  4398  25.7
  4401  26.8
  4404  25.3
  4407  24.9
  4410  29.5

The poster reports 4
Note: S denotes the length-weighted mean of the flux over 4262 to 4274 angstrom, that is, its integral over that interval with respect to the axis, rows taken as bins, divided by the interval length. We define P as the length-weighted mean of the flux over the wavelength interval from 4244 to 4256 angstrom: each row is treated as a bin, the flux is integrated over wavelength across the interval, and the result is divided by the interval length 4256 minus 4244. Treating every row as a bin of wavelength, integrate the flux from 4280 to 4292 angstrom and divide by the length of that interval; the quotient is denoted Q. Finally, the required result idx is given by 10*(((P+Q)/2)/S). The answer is 10.7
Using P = 26.0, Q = 26.3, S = 24.5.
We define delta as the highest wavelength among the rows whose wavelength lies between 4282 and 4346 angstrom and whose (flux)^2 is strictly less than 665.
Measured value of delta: 4344 angstrom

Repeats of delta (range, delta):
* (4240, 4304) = 4302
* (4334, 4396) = 4395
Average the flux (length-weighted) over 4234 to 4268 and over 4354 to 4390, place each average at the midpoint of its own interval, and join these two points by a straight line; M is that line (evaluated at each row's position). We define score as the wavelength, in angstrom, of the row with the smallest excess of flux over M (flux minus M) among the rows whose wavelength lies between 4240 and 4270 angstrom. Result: 4266 angstrom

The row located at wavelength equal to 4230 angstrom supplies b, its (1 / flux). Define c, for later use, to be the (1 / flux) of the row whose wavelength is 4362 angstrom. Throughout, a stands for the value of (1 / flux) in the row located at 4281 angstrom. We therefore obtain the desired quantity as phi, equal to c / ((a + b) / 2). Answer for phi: 1.02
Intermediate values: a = 0.0388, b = 0.0429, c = 0.0418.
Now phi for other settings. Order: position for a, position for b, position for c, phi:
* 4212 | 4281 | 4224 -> 0.99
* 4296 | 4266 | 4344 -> 0.96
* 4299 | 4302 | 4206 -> 0.91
